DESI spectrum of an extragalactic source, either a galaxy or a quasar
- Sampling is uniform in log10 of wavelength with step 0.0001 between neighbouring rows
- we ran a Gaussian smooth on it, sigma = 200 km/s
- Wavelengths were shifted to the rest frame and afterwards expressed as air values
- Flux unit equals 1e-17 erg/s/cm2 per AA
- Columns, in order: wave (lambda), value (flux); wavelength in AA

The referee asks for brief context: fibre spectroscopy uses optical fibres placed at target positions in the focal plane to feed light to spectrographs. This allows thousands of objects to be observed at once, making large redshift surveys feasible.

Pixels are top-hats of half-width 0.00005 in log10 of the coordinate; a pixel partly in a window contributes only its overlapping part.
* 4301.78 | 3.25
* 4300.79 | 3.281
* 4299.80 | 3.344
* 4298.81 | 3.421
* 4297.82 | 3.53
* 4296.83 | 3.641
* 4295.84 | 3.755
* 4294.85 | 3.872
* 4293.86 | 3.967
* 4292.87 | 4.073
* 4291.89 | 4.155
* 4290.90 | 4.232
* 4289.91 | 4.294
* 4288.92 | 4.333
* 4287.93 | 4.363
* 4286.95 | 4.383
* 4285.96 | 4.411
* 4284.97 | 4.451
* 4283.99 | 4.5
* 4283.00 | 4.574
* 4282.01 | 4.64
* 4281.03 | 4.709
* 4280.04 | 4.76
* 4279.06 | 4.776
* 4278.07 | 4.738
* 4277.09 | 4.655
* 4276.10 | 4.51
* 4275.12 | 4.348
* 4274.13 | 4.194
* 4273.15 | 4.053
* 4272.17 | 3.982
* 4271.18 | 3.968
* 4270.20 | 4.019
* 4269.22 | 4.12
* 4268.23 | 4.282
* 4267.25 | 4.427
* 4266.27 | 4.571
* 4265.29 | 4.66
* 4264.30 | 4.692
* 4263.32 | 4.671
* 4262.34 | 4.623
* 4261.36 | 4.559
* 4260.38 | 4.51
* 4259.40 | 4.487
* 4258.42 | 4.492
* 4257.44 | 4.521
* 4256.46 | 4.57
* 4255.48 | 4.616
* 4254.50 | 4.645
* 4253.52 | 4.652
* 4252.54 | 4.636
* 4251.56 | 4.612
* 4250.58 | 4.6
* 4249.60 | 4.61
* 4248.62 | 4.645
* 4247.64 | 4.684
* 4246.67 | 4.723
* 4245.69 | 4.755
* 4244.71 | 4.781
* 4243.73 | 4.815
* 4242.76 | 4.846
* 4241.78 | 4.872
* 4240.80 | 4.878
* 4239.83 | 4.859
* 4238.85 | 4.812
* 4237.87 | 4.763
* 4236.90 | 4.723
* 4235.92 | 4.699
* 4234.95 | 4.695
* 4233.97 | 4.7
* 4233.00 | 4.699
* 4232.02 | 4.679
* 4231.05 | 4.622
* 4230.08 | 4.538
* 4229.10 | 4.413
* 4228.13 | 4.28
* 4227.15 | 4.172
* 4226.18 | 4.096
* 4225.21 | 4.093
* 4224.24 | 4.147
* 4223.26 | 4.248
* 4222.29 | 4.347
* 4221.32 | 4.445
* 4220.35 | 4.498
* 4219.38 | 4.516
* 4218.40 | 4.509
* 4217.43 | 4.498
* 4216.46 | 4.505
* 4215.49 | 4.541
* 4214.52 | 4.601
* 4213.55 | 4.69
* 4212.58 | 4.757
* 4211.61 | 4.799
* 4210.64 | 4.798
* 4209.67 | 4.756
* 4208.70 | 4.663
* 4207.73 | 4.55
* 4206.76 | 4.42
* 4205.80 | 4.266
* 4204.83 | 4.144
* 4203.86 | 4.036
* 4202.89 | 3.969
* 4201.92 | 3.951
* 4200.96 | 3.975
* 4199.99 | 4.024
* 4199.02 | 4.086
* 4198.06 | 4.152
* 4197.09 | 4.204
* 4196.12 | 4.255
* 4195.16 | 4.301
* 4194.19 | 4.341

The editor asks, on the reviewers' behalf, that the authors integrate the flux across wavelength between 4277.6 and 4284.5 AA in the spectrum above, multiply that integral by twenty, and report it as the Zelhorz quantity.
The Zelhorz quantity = 645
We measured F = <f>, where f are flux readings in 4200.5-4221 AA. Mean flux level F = 4.45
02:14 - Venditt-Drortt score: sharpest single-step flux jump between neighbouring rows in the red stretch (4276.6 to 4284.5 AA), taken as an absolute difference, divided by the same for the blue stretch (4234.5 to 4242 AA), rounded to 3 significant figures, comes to 1.69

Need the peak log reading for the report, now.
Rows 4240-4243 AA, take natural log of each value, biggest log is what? 1.58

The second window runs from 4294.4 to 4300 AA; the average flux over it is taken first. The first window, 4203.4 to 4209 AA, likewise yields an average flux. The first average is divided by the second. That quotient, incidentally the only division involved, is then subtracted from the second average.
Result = 2.4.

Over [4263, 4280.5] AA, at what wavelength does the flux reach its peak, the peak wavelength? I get 4279.06 AA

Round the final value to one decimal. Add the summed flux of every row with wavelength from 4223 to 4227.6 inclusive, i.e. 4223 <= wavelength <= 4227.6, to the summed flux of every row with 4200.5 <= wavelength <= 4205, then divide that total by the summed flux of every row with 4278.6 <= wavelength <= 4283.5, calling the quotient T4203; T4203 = 1.7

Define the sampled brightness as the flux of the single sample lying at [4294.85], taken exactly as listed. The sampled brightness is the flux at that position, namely 3.872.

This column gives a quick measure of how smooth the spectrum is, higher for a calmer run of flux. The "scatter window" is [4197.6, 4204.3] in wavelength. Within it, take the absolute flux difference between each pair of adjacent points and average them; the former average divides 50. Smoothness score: 1049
